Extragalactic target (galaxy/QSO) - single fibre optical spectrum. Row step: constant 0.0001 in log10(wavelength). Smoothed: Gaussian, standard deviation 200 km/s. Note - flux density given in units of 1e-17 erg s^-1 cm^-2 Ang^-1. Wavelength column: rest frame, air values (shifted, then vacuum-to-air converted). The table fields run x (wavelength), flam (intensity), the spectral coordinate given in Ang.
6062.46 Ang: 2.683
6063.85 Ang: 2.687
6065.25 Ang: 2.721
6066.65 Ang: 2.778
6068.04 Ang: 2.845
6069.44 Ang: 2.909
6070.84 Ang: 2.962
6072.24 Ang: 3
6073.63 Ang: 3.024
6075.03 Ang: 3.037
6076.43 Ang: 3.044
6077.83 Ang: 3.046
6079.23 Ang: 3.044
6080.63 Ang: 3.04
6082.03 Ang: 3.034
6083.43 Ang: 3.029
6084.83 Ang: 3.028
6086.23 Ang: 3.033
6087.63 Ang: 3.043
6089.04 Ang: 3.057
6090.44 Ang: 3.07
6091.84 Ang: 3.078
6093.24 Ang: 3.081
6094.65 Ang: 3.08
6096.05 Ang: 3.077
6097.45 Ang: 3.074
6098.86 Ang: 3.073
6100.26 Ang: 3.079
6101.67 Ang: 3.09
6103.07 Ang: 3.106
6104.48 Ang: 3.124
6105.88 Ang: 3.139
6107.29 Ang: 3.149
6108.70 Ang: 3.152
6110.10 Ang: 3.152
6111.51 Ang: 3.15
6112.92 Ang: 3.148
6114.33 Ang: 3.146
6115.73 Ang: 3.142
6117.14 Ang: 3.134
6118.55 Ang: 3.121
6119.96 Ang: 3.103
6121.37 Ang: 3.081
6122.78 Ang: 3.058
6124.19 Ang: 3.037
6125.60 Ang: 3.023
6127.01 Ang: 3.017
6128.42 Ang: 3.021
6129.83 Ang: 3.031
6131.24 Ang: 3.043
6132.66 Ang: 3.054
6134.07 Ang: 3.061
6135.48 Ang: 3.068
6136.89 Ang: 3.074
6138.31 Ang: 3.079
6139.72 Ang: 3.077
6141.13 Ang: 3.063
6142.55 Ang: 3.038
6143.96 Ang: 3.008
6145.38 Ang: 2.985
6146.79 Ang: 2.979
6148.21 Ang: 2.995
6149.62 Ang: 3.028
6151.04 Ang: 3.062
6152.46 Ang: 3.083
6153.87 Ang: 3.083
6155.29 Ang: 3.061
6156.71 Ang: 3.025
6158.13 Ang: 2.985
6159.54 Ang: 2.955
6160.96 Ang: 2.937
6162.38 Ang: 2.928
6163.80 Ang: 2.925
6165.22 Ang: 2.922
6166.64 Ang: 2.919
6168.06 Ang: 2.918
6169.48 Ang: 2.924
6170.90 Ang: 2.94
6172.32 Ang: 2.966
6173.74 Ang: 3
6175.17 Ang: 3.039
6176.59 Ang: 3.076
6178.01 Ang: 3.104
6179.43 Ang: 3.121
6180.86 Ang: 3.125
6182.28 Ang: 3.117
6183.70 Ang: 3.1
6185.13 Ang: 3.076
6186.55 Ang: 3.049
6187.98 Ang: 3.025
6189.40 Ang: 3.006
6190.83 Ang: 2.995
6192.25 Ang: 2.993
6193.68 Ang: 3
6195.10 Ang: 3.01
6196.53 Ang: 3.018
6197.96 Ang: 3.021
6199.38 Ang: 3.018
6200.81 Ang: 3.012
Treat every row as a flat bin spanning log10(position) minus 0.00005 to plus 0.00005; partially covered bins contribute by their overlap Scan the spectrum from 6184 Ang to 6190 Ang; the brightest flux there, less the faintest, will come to 0.070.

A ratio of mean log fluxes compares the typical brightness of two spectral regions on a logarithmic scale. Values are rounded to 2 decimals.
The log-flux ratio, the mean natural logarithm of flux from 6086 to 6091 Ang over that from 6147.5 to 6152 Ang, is 1.01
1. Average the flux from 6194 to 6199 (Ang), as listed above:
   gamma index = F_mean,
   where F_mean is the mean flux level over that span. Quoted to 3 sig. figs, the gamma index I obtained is 3.02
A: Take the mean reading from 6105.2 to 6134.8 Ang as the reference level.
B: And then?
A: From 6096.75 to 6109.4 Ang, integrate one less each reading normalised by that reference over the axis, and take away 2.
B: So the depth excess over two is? -2.07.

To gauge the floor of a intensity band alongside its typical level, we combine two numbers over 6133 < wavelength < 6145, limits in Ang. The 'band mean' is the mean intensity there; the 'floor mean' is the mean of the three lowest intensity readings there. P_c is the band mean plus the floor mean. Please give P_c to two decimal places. 6.09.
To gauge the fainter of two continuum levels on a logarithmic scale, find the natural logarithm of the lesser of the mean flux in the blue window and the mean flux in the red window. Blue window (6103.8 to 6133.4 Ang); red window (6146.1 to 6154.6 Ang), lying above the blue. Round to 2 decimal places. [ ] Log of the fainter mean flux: 1.11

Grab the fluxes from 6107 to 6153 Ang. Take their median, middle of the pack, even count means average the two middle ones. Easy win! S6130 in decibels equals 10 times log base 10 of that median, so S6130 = 4.86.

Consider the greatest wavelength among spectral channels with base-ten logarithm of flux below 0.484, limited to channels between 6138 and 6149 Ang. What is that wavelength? 6148.21 Ang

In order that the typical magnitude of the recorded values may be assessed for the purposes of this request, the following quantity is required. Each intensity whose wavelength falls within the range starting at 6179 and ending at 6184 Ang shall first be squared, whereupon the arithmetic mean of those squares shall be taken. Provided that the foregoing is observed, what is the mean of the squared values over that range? 9.71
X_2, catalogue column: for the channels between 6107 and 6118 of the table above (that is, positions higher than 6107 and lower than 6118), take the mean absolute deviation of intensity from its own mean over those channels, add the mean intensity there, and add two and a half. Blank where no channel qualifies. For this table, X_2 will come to 5.65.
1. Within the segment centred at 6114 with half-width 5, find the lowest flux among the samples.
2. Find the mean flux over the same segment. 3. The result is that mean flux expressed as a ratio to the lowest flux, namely 1.007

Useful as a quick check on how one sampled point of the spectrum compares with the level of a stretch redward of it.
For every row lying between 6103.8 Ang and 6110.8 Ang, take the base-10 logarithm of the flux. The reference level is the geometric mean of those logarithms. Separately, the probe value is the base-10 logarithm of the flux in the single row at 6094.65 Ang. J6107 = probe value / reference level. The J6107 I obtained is 0.98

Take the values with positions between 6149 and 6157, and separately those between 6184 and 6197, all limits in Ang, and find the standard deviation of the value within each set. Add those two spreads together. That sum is 0.05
